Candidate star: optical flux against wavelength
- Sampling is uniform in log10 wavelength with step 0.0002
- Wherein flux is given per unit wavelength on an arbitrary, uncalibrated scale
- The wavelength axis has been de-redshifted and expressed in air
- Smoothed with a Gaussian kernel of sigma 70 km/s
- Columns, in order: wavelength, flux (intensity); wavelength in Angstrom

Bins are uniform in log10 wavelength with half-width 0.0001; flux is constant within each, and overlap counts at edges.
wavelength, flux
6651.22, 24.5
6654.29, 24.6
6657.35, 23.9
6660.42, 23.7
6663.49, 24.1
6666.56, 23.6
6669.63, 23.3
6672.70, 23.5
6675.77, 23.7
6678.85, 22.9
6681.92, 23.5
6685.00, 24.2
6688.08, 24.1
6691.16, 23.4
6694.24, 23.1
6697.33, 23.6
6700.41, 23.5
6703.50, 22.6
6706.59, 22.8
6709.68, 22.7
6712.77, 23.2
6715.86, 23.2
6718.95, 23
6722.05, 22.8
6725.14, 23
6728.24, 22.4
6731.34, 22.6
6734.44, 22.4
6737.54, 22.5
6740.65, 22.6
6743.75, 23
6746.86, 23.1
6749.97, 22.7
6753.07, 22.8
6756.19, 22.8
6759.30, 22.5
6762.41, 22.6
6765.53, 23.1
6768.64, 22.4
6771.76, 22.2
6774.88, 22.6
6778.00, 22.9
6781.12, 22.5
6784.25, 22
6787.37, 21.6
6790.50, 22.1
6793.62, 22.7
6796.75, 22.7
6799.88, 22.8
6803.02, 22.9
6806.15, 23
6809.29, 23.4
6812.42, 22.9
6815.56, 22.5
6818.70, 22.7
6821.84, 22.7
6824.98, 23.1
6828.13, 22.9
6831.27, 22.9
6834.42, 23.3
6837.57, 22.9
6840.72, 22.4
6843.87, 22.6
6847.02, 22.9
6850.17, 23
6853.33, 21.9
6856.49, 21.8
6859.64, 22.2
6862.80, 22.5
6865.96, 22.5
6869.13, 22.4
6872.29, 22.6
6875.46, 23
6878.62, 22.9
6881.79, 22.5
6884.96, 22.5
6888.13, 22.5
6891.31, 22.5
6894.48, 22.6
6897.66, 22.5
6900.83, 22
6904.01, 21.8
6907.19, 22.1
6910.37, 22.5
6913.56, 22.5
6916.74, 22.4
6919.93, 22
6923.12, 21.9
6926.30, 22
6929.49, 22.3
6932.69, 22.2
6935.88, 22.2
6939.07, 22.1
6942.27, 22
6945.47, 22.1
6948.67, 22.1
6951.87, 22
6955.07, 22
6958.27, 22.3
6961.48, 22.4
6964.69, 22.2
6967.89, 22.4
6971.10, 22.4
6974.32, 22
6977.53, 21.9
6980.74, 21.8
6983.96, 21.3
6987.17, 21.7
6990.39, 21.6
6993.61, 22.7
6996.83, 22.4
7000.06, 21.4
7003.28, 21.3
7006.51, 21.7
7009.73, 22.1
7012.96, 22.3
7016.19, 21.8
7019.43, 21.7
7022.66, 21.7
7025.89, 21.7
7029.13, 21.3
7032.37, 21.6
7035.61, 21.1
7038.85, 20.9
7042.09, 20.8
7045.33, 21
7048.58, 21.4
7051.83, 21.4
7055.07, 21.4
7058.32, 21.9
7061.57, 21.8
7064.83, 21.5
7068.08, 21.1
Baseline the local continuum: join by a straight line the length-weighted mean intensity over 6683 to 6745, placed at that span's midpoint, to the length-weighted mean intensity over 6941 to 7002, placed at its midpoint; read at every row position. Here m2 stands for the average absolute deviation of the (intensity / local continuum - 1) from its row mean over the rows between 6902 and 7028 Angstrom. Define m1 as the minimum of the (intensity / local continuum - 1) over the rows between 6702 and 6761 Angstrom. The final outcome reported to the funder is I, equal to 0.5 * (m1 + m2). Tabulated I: -0.007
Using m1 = -0.0253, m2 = 0.0106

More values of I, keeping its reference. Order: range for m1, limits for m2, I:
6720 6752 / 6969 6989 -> -0.007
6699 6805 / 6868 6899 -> -0.022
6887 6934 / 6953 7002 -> -0.004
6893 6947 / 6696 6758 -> -0.006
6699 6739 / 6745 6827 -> -0.006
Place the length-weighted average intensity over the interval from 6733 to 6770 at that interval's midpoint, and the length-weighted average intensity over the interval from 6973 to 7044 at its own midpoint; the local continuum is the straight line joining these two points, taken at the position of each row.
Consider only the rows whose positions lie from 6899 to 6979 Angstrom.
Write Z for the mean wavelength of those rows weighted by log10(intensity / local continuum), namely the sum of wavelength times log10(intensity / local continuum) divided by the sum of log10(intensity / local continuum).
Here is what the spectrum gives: 6951.2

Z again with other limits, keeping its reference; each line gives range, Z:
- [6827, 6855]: 6837.2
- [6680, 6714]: 6689.6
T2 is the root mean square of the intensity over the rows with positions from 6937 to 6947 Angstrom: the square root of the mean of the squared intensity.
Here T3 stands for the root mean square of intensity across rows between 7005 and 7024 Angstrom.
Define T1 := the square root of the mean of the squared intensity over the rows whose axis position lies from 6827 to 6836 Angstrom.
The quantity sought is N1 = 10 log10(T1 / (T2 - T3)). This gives 21.0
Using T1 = 23.0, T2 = 22.1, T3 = 21.9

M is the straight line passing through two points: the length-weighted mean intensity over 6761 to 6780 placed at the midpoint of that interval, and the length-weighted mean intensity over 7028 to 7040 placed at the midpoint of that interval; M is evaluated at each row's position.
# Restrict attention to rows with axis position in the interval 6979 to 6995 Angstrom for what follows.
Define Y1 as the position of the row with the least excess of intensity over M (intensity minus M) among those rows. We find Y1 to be 6983.96 Angstrom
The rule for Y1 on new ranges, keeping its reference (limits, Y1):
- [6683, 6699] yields 6694.24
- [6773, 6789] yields 6787.37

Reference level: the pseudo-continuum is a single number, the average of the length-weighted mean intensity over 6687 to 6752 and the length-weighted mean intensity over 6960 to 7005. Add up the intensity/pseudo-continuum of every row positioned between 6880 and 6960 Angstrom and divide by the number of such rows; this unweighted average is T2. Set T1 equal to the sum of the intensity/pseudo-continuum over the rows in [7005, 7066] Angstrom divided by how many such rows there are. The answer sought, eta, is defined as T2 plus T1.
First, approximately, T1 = 0.96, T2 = 0.990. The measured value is 1.95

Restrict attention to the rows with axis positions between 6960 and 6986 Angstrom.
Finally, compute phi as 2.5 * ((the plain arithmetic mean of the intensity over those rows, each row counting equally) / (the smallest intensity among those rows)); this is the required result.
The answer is 2.59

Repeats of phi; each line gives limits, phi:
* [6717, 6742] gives 2.53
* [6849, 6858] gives 2.55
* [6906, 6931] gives 2.54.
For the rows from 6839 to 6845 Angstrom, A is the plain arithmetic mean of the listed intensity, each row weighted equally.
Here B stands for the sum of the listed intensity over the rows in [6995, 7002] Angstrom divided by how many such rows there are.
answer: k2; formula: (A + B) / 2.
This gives 22.20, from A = 22.5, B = 21.9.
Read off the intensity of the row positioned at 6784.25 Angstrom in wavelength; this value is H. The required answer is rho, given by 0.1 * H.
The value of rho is 2.20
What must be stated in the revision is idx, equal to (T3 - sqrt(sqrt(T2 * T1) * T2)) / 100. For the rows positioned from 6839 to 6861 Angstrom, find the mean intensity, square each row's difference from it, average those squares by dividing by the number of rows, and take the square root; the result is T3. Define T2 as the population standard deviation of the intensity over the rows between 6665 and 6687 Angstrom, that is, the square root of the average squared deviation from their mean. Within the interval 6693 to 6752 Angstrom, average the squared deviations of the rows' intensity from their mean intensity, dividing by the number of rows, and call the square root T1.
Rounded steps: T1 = 0.338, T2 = 0.37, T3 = 0.43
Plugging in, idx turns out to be 0.0007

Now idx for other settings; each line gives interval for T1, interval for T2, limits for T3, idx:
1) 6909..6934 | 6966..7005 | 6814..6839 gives -0.0015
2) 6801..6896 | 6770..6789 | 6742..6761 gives -0.0021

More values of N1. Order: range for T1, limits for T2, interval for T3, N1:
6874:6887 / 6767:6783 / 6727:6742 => 30.3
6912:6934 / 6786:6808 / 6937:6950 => 16.7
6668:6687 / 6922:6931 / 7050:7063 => 17.3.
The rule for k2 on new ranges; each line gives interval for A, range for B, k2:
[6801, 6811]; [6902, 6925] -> 22.64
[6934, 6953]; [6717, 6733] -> 22.42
